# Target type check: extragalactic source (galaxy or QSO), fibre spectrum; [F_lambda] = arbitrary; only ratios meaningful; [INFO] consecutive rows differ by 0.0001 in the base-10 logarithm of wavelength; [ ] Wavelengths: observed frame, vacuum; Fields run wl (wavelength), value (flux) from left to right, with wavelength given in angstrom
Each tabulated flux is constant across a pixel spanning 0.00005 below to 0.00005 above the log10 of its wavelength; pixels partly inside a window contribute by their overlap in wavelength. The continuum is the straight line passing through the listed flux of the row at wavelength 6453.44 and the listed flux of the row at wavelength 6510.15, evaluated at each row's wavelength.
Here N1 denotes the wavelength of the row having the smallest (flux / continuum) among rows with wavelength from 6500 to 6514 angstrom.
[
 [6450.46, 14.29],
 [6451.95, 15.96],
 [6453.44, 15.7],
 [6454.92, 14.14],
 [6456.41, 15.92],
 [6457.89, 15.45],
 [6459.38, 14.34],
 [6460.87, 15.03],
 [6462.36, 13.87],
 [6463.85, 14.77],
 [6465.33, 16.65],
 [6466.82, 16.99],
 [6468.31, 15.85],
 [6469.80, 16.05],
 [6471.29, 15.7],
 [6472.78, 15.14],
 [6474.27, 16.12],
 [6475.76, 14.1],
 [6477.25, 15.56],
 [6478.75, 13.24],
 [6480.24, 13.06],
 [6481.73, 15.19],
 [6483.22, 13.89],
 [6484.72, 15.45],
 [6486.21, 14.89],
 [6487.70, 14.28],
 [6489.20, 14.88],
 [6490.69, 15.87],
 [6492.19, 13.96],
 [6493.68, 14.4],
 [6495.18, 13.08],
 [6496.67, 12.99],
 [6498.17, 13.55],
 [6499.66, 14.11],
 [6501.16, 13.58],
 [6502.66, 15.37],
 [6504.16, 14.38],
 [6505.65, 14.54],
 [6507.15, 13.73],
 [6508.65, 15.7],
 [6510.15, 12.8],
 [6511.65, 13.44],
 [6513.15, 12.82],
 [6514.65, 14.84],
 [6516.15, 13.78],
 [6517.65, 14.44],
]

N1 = 6510.15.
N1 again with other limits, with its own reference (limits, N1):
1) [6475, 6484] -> 6480.24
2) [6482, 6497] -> 6496.67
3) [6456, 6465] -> 6462.36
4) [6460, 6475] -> 6462.36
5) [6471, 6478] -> 6475.76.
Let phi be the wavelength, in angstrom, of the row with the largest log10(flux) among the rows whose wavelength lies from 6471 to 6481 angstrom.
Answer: 6474.27 angstrom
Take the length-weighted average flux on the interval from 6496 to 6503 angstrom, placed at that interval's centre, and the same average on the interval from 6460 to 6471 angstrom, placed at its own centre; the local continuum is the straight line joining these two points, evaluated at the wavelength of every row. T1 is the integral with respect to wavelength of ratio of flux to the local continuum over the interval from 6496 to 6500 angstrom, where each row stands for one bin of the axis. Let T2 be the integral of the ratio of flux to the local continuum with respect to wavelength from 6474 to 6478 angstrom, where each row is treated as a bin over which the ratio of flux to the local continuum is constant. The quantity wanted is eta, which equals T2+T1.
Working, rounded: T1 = 3.9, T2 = 4.0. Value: 7.9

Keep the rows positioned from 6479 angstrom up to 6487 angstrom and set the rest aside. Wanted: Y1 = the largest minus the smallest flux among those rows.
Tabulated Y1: 2.4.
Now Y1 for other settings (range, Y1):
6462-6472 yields 3.1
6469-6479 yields 2.9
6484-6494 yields 1.9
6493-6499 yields 1.4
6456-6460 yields 1.6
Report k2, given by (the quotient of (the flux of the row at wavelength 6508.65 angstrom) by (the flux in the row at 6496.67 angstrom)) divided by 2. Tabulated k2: 0.60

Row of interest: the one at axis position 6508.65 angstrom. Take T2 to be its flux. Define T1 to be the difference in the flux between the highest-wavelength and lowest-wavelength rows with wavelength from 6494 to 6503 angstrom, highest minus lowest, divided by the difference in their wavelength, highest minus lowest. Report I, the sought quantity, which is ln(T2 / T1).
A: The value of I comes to 3.9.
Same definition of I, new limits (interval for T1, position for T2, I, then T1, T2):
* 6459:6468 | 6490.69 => 3.8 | 0.36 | 15.87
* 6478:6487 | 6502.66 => 4.2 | 0.22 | 15.37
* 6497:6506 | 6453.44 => 4.8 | 0.13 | 15.7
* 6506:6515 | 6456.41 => 4.7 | 0.15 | 15.92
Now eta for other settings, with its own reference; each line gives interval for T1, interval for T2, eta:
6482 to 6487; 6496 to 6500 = 8.9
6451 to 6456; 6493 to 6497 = 8.6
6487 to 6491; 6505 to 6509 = 8.5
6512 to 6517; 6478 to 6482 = 9.0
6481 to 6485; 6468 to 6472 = 8.2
